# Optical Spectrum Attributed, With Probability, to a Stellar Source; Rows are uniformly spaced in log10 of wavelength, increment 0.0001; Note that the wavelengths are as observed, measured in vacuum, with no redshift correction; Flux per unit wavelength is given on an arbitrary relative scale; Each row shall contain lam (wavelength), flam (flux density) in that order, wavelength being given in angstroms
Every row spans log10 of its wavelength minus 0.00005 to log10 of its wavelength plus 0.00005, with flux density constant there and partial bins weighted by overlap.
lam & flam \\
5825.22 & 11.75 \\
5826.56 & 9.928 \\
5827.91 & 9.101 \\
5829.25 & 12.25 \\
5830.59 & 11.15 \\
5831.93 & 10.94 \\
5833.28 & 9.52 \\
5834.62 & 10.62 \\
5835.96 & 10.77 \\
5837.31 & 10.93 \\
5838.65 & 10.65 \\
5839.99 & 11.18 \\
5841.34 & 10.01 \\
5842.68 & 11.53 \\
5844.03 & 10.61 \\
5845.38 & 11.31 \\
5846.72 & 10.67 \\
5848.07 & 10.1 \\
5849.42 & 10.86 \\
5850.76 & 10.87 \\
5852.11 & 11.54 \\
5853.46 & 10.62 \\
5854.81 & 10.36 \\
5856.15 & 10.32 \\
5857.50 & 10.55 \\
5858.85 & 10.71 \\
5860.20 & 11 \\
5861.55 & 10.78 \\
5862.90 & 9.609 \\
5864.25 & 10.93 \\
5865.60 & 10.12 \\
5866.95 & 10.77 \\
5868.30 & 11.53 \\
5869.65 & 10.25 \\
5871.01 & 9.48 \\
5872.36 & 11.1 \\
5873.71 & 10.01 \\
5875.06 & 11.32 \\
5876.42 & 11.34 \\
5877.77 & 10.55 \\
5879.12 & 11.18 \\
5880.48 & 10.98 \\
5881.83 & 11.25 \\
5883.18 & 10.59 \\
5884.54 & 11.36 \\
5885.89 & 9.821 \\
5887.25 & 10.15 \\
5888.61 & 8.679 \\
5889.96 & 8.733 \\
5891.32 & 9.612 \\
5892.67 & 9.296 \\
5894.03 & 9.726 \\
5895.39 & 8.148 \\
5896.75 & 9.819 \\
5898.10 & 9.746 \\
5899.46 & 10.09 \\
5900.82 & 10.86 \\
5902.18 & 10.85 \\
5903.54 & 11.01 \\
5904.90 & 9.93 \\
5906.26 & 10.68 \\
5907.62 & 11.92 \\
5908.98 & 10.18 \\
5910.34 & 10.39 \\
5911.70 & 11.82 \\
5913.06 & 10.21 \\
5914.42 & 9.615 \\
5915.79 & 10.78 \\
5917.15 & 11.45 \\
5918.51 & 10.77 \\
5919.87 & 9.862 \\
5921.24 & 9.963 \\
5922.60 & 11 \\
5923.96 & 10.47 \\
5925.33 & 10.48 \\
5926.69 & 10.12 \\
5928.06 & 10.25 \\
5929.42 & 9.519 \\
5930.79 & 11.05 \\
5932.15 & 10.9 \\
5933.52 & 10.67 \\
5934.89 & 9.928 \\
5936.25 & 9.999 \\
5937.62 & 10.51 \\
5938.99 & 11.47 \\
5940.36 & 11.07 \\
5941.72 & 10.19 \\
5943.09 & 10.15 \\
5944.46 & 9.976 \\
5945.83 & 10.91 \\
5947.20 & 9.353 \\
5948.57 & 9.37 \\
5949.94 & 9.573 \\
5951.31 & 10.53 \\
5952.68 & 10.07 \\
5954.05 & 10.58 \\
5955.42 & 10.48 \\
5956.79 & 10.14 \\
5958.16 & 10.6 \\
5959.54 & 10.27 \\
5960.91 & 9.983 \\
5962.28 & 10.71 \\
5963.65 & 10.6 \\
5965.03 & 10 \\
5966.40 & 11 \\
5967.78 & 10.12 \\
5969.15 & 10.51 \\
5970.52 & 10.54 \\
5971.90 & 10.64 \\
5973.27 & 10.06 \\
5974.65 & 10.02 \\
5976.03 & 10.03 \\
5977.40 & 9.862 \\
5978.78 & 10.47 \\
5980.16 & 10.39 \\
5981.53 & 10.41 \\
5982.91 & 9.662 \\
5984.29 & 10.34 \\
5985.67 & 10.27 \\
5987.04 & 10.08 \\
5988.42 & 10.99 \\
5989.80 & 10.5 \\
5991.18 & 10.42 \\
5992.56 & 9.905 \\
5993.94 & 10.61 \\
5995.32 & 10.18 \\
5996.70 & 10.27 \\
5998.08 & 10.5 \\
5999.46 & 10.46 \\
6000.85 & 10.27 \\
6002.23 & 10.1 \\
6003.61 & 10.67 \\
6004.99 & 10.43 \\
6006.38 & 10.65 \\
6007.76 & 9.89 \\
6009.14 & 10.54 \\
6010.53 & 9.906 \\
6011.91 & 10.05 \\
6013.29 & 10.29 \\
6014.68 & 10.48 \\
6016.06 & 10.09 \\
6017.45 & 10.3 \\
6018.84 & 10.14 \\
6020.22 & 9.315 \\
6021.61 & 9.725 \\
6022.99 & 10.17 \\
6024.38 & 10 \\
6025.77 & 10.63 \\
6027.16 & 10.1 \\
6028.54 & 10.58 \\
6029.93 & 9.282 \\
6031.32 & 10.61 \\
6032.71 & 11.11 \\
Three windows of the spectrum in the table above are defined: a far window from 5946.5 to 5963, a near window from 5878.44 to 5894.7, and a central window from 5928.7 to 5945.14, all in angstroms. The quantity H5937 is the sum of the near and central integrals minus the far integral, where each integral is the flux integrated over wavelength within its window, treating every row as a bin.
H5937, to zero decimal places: 169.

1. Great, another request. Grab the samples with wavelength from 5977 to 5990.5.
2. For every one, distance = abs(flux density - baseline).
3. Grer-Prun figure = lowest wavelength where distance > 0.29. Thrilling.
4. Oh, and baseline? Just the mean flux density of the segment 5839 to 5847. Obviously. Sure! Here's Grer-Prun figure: 5977.40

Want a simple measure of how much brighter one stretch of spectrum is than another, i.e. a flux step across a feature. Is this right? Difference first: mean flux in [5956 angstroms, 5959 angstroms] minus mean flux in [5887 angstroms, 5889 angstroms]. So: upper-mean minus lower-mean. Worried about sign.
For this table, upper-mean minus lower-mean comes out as 1.0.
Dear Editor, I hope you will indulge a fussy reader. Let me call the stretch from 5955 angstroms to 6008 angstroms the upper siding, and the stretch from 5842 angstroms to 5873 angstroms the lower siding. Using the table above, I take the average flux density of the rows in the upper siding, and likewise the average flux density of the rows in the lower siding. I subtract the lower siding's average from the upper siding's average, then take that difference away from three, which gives 3.34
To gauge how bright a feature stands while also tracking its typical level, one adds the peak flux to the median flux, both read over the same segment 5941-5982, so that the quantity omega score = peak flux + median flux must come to 21.2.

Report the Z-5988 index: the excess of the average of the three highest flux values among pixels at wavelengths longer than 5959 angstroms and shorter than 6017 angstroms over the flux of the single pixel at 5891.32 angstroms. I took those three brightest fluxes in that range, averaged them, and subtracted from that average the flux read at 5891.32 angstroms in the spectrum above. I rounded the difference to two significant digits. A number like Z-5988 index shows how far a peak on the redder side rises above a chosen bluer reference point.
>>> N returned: 1.3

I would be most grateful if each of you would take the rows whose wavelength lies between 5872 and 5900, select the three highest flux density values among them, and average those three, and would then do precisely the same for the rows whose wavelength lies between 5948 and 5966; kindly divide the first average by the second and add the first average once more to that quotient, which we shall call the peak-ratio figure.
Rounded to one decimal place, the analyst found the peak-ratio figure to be 12.4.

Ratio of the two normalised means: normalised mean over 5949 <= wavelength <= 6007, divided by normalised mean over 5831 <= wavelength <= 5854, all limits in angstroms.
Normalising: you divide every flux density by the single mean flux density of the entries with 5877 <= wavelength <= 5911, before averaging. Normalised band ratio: 0.96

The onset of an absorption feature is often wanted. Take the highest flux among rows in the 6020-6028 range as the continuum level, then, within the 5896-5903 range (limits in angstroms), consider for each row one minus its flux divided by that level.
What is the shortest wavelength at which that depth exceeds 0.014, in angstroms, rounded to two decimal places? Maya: 5896.75 angstroms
